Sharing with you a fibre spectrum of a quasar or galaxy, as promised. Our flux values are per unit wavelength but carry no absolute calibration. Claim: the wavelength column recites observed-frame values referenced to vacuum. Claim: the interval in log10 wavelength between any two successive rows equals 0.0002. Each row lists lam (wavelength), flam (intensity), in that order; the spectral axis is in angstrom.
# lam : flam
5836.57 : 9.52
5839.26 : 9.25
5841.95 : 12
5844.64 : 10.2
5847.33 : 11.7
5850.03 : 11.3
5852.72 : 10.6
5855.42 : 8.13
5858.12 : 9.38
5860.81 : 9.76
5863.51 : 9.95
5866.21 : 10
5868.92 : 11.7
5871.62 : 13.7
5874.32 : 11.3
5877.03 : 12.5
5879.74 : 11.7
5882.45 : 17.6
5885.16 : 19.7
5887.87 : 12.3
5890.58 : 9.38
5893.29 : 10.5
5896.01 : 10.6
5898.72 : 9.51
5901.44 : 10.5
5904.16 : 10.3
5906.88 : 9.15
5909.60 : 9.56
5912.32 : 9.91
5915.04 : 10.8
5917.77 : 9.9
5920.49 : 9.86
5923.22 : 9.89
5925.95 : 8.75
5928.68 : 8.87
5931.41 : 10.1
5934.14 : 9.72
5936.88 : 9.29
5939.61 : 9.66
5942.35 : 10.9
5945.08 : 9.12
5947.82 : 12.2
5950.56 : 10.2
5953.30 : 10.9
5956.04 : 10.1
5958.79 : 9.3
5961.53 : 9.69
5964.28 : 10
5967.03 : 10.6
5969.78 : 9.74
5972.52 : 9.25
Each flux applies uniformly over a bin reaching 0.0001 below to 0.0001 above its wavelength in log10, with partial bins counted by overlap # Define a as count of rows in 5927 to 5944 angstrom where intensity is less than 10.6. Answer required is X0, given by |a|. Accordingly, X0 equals 5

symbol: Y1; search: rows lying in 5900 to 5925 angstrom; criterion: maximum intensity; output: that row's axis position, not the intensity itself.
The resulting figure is 5915.04 angstrom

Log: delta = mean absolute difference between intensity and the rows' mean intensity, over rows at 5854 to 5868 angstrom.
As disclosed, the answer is 0.55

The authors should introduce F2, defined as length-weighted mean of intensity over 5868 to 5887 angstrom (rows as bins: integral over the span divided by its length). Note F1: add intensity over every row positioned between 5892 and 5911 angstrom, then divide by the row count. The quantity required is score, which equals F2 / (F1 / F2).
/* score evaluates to 19.7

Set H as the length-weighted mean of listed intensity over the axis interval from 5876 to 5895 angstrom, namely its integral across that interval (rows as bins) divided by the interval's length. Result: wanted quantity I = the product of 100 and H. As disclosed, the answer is 1334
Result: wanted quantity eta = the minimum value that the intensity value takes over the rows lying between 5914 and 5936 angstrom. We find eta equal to 8.75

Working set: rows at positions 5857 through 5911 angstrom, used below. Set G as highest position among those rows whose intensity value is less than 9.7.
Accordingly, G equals 5909.60 angstrom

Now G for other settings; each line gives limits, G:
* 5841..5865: 5858.12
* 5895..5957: 5945.08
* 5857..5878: 5858.12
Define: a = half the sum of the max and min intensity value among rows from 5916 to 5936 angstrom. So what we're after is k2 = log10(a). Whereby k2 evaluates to 0.97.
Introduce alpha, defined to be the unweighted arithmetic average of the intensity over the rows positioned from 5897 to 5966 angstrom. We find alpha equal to 9.9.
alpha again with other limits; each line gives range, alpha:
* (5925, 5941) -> 9.4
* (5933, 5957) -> 10.2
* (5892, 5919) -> 10.1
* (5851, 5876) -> 10.5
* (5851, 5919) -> 11.1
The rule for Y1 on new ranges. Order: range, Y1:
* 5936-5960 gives 5947.82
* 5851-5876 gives 5871.62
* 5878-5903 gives 5885.16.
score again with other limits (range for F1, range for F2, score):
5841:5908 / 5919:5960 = 8.7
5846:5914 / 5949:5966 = 9.0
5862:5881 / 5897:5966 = 8.5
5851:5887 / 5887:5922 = 8.6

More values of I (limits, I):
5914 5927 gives 984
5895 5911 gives 992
